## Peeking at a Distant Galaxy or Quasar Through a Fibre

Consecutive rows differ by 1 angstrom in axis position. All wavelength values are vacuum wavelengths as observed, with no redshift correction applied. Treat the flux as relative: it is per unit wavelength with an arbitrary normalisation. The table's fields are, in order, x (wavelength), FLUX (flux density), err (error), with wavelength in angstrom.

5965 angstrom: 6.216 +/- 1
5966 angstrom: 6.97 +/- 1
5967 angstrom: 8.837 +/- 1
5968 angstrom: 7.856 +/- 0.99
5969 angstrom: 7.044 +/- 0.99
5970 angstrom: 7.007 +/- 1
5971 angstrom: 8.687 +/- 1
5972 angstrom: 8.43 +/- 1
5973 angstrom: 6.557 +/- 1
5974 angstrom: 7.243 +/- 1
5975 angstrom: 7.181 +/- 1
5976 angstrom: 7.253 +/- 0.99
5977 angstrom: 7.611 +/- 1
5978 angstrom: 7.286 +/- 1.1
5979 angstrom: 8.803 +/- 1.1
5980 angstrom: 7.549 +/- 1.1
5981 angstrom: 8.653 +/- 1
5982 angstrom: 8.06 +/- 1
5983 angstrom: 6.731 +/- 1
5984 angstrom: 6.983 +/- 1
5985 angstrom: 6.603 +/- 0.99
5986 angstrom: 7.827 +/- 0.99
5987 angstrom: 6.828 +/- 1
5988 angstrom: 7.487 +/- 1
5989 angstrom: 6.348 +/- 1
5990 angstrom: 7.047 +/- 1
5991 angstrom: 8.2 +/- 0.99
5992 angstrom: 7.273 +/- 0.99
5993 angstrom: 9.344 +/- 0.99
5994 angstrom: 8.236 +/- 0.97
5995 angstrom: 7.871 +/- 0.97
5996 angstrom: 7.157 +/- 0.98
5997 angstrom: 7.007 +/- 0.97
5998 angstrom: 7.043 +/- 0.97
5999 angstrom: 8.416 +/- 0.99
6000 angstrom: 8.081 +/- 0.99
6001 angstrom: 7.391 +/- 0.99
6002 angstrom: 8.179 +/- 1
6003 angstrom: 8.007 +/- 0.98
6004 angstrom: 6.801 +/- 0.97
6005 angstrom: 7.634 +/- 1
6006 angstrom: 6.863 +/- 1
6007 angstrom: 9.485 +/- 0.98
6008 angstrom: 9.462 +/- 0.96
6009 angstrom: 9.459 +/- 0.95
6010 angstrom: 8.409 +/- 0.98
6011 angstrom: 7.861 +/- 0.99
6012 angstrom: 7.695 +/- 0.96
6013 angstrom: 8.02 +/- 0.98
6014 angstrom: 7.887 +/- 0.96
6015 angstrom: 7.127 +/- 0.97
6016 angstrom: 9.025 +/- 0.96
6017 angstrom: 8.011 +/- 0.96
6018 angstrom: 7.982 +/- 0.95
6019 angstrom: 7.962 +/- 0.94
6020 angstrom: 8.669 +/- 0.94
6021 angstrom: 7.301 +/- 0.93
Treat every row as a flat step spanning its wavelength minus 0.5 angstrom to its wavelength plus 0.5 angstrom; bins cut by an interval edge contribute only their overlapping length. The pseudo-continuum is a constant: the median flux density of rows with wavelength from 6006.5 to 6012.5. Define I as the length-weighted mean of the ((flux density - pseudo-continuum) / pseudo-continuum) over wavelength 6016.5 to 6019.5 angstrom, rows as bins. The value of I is -0.11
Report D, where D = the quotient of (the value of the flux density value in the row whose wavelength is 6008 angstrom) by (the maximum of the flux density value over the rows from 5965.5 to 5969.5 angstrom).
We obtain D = 1.07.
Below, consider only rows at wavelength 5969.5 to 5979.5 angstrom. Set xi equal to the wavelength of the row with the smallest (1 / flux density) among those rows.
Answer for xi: 5979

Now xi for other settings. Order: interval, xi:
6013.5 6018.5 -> 6016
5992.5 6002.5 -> 5993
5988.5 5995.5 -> 5993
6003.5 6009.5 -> 6007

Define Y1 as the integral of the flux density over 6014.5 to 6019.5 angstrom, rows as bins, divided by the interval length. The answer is 8.02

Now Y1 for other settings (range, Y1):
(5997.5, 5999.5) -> 7.73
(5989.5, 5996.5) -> 7.88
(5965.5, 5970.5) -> 7.54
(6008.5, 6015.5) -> 8.07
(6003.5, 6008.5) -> 8.05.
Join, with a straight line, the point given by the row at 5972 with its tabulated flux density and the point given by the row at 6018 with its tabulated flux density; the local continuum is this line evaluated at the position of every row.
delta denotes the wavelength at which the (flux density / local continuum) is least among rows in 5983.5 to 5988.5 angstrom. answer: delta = 5985 angstrom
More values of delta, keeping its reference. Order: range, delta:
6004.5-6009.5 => 6006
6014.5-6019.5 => 6015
